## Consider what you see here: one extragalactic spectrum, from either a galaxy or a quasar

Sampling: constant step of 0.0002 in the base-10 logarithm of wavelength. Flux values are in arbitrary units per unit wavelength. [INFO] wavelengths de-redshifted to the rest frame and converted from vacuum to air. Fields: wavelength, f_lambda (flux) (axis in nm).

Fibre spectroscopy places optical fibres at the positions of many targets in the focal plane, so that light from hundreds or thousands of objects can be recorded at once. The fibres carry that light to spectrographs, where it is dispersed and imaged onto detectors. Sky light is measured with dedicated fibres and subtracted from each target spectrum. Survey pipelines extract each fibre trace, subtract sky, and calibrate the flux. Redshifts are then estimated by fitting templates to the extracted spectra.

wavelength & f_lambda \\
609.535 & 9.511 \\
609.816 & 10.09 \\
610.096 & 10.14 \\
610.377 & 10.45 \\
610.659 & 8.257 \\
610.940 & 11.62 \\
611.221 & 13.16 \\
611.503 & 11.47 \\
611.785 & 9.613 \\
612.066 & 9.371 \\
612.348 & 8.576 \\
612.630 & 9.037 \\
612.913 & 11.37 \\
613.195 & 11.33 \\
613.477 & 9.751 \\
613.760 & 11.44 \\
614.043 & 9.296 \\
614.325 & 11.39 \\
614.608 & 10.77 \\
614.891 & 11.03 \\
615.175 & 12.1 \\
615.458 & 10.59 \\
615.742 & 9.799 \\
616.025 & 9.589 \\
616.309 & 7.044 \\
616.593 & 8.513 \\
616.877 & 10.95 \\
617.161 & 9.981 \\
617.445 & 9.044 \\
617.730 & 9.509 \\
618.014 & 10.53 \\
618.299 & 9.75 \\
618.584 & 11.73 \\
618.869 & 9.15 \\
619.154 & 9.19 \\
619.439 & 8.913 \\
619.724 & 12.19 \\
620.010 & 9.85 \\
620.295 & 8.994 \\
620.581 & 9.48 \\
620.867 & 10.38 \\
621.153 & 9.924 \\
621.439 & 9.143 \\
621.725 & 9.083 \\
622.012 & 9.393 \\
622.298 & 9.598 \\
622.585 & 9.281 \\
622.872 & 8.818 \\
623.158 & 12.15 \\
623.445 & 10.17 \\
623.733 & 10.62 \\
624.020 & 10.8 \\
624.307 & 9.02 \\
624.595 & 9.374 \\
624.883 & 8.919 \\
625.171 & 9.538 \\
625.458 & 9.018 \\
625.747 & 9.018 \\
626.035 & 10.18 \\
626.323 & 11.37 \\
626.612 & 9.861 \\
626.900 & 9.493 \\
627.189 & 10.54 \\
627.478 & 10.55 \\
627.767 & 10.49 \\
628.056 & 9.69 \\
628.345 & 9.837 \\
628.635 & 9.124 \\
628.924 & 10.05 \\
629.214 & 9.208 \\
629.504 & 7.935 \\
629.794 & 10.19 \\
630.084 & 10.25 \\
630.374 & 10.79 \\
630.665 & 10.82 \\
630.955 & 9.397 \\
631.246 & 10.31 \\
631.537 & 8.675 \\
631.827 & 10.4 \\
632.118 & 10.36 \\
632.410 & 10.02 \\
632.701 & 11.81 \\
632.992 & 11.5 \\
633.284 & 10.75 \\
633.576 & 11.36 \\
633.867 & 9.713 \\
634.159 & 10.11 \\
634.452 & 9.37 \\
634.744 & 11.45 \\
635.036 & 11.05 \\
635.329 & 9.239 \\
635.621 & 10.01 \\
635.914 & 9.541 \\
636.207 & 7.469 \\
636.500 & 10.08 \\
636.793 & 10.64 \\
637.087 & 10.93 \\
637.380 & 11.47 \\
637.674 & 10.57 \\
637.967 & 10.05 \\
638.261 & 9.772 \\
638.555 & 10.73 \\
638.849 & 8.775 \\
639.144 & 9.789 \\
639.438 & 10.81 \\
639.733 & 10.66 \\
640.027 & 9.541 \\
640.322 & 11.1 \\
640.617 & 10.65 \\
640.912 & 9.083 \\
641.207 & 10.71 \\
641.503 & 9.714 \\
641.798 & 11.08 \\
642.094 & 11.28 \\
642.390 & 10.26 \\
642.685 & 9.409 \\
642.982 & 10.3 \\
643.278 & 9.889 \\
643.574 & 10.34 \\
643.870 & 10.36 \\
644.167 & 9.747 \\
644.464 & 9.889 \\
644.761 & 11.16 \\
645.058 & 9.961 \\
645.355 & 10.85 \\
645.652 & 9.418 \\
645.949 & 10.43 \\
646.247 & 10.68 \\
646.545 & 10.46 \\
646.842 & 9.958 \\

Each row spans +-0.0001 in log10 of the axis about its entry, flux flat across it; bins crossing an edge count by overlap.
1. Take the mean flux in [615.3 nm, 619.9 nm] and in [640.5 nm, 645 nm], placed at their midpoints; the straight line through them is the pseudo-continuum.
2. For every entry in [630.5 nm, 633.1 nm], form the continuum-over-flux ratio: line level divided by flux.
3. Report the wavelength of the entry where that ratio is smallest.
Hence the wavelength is 632.701 nm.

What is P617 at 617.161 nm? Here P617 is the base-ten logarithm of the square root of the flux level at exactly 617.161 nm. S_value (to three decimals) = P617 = 0.500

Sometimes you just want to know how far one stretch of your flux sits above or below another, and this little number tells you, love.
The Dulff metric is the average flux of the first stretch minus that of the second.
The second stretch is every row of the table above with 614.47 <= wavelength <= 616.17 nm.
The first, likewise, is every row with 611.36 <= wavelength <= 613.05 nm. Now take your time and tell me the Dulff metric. -0.74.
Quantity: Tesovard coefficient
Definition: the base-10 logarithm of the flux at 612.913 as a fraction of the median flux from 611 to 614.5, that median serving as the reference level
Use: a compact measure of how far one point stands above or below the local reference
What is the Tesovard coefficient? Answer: 0.033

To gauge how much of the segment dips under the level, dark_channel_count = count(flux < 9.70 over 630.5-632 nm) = 2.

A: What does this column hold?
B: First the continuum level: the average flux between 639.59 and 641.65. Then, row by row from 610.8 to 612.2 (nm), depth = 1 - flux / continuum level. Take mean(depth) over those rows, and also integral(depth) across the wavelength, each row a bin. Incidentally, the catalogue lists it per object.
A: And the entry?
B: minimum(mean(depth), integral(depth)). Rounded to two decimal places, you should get -0.12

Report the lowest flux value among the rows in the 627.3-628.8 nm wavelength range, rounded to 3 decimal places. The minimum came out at 9.124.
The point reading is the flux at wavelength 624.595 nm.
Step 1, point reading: 9.374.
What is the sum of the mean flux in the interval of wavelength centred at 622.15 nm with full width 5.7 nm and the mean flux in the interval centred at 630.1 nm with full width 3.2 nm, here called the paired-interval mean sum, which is 19.5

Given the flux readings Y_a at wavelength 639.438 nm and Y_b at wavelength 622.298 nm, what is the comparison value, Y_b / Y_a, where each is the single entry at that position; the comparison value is 0.89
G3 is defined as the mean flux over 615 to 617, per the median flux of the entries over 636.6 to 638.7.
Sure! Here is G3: 0.92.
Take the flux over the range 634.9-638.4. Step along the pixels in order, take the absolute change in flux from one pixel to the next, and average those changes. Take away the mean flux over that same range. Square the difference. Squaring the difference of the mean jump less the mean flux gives 82.5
